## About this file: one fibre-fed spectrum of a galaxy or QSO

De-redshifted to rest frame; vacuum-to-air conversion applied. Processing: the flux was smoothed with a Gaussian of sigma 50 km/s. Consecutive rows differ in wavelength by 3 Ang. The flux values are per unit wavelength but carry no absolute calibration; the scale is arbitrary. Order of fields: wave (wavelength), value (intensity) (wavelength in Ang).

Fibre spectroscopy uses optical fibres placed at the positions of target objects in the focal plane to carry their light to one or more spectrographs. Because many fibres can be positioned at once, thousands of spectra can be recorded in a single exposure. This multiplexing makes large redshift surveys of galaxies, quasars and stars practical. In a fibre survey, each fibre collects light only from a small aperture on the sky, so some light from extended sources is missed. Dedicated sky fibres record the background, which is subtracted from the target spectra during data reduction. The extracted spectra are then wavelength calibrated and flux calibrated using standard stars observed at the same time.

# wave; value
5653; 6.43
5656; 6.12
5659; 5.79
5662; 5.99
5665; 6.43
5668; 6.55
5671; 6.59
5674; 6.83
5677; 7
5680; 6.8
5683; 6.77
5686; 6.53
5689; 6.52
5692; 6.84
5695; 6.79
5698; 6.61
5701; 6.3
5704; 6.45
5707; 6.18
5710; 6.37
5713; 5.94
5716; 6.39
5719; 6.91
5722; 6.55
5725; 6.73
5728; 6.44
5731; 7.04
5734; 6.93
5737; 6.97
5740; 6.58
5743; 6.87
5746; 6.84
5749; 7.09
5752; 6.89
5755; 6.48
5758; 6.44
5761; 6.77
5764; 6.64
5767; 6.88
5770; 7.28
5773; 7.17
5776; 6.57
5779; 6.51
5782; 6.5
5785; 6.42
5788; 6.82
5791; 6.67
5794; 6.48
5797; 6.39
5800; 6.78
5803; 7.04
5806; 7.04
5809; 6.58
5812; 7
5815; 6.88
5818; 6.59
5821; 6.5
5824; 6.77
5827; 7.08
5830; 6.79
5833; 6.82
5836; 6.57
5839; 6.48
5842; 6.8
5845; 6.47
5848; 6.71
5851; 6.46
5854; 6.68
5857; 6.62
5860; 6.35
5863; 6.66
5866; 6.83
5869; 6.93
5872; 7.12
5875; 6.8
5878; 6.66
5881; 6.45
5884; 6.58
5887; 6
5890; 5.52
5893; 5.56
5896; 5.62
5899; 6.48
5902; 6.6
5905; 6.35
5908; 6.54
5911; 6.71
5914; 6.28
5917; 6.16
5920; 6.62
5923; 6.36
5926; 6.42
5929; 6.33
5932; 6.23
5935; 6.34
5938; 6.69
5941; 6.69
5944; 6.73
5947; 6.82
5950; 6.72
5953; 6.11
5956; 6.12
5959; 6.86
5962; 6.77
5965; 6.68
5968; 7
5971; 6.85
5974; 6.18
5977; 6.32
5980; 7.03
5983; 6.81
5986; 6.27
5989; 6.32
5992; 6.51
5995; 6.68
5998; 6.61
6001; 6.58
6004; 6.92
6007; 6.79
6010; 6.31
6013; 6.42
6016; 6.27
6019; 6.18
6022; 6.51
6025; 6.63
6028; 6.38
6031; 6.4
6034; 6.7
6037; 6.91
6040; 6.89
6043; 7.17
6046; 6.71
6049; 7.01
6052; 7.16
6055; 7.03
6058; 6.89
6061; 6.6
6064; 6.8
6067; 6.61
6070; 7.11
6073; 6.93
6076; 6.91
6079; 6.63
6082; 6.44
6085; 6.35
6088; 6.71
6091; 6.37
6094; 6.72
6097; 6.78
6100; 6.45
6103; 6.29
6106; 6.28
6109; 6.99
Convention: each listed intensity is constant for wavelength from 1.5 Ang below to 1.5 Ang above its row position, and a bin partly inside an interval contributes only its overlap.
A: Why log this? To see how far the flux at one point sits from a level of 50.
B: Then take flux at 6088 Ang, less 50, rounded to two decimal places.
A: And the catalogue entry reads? -43.29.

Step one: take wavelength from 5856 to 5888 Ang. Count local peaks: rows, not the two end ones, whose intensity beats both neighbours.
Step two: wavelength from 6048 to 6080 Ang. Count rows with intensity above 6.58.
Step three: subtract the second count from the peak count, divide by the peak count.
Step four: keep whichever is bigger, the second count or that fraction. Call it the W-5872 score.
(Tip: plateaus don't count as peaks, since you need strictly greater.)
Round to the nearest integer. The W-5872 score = 11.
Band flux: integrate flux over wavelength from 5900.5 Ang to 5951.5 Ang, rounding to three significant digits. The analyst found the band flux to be 332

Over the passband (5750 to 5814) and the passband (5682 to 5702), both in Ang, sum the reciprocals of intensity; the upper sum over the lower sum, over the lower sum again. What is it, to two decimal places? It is 2.79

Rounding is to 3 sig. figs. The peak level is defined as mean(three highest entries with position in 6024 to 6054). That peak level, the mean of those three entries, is 7.11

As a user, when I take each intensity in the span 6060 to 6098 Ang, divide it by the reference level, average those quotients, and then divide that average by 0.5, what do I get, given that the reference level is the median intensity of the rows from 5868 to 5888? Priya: 2.01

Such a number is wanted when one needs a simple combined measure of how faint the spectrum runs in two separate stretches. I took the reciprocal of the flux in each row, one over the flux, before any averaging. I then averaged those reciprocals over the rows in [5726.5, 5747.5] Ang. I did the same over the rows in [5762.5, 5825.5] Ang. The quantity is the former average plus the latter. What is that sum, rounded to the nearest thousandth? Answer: 0.296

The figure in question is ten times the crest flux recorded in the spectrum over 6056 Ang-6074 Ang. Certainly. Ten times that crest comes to 71.1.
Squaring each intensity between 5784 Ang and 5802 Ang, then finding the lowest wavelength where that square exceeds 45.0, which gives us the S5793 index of 5788 Ang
